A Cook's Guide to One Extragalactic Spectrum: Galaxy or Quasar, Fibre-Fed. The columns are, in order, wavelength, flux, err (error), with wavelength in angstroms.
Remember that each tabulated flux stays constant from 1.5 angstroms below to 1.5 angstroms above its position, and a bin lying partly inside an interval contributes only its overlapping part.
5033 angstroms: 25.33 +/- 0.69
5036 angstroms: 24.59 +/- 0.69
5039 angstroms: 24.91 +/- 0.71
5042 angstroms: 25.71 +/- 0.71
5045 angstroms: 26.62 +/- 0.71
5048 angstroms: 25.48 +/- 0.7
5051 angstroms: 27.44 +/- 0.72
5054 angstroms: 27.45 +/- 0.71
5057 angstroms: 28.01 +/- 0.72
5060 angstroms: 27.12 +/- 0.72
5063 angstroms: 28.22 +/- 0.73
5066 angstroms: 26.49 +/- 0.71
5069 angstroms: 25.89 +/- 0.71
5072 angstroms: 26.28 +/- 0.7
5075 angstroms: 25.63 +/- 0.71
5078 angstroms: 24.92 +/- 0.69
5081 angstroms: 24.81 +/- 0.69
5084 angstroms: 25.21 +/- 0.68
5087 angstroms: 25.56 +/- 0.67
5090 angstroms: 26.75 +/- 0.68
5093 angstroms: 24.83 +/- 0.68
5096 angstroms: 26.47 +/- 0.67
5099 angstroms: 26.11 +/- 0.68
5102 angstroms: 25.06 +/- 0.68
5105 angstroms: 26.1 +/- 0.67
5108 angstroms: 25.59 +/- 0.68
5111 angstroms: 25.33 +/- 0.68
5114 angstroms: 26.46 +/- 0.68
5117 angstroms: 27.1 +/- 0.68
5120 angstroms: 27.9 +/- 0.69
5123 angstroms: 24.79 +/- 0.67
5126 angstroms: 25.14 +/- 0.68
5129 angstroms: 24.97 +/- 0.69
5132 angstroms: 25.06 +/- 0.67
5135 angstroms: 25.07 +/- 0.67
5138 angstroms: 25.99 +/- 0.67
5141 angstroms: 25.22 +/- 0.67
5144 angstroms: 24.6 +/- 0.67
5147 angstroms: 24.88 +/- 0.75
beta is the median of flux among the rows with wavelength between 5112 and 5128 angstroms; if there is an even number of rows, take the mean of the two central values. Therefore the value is 26.5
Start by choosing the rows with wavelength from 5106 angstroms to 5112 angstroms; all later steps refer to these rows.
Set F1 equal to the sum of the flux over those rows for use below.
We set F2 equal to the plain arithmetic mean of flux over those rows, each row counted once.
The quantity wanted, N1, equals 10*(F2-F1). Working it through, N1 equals -255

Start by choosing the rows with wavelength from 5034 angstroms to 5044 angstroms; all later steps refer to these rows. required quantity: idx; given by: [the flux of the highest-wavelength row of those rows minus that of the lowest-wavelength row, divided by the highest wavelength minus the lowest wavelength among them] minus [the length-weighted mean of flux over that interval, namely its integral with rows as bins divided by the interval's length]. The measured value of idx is -25.0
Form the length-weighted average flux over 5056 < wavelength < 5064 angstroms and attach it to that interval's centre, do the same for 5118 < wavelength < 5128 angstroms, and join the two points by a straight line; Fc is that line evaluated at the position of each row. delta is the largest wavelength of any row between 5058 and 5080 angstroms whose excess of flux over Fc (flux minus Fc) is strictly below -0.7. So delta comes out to 5078 angstroms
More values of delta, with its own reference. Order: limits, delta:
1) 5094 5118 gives 5111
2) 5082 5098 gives 5093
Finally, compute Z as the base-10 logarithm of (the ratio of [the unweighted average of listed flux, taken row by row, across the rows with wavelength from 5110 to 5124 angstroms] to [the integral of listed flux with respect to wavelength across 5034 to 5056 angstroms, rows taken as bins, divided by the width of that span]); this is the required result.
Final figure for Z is 0.004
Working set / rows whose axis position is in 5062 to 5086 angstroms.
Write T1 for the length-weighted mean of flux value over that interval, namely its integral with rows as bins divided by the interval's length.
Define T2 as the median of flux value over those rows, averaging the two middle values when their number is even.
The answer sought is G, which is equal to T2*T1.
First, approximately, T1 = 25.9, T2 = 25.8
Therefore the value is 667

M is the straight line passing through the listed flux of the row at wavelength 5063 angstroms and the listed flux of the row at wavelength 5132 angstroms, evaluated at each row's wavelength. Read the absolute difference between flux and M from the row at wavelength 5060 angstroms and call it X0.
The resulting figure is 1.24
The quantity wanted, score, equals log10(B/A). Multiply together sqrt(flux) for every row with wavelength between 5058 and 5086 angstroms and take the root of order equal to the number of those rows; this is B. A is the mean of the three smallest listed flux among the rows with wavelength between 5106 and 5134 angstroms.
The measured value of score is -0.689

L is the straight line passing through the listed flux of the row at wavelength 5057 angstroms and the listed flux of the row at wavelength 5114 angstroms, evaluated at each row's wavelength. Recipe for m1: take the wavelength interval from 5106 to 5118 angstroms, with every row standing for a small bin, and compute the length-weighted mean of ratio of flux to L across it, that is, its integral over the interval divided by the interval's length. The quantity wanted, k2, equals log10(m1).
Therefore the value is -0.007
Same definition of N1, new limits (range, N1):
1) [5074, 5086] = -754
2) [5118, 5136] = -1274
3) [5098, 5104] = -256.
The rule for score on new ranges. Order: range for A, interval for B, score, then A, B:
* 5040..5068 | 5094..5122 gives -0.704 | 25.89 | 5.12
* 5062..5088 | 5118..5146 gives -0.695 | 24.98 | 5.04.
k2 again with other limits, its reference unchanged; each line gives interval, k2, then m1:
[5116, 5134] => -0.007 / 0.985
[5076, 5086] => -0.038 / 0.915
